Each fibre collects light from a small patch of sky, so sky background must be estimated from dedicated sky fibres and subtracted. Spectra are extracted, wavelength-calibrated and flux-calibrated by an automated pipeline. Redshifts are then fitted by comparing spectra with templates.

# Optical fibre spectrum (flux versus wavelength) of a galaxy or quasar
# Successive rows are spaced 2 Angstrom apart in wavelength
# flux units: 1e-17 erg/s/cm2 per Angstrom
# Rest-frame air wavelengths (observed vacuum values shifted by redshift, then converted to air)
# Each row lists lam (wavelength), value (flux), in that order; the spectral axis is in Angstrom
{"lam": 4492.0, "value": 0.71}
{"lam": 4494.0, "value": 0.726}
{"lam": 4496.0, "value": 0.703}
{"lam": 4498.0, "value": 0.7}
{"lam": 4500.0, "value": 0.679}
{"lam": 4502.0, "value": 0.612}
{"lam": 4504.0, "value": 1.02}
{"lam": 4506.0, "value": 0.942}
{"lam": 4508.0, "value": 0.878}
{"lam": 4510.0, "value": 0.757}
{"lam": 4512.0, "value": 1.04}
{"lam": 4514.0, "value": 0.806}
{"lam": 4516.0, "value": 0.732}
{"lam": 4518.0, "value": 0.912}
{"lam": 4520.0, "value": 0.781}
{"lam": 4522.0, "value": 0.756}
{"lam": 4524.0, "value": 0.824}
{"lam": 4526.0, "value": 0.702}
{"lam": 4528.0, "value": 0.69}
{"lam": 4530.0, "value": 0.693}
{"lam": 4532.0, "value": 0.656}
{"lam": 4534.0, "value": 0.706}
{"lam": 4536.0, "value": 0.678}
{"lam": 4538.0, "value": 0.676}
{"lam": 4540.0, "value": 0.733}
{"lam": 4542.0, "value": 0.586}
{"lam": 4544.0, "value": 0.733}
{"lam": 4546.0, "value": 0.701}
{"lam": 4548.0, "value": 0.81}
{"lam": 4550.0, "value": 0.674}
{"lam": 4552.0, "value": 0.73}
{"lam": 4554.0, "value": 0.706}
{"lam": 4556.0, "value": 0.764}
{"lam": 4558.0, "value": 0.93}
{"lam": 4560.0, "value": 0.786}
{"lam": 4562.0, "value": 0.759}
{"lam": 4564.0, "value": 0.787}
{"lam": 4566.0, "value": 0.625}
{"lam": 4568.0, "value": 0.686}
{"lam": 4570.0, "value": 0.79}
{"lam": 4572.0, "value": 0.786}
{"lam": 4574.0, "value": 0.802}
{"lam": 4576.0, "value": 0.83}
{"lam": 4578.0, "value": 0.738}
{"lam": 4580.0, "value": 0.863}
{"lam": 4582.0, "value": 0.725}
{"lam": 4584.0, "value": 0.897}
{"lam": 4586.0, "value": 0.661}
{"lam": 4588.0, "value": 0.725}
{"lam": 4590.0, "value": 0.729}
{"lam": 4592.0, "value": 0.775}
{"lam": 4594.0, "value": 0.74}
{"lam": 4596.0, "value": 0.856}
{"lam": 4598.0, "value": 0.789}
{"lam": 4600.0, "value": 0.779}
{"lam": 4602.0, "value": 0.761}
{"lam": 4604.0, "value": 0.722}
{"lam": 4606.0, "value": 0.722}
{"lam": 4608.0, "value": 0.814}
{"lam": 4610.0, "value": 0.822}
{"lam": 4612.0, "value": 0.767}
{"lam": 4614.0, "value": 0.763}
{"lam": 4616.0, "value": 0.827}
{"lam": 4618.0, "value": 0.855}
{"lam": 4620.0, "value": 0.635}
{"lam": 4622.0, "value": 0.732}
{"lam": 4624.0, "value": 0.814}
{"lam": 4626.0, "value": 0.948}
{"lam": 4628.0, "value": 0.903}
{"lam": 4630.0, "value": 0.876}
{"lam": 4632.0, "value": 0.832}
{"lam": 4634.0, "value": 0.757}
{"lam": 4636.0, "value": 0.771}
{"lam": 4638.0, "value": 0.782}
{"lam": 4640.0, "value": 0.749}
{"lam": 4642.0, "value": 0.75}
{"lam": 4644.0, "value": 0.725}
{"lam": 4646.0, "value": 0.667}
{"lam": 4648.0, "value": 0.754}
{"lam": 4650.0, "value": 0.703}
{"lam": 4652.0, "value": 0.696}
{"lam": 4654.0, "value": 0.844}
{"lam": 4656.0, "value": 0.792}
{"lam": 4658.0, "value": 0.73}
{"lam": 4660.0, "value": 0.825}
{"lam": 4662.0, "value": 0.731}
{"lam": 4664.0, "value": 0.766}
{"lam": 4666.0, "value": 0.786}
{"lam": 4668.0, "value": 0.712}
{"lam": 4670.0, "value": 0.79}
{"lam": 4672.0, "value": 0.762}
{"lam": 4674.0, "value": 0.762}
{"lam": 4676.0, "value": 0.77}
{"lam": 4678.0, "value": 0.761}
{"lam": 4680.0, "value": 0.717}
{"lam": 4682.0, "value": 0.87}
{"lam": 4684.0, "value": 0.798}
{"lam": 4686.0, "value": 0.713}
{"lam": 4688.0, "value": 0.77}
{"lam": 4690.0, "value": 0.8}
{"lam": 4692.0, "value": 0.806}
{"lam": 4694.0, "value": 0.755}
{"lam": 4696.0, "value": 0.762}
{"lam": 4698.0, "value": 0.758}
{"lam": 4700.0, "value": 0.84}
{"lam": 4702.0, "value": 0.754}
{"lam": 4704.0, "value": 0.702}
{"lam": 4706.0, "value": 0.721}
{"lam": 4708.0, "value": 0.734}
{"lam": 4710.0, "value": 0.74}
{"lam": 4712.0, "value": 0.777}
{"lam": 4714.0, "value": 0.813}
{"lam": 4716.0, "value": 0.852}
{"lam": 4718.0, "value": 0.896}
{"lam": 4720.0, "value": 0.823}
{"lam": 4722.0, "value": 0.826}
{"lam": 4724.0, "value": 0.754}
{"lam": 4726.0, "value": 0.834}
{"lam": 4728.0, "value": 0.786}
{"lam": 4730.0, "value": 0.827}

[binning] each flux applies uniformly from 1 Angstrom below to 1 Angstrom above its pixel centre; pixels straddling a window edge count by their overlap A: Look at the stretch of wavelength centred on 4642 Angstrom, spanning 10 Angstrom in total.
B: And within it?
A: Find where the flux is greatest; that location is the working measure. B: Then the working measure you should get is 4638.0 Angstrom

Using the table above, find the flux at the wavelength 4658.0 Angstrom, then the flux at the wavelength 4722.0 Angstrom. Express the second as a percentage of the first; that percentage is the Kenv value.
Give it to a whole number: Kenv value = 113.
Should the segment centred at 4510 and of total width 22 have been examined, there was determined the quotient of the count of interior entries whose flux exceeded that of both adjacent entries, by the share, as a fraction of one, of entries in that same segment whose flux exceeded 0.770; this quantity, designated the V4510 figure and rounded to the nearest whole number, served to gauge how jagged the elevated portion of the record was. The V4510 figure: 5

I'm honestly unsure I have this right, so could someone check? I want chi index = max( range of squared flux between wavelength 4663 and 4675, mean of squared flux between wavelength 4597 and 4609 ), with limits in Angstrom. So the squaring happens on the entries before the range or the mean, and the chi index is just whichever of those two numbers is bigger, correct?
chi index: 0.586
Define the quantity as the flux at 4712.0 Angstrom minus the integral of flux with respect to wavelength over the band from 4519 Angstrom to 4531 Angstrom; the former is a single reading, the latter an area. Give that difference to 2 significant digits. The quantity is -8.1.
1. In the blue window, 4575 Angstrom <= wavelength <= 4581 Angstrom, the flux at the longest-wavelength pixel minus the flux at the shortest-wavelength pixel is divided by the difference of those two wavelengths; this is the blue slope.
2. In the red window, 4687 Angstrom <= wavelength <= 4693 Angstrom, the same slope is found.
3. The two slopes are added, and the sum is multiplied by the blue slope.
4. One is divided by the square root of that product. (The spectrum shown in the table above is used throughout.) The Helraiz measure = 84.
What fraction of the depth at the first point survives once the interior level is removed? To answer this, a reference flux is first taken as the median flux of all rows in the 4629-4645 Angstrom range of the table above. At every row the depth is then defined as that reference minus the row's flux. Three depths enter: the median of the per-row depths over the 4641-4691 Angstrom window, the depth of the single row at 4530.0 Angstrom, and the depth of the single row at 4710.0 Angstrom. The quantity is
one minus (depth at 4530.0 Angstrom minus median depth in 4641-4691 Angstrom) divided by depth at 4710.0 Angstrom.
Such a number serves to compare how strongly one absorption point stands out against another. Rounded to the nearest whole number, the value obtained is -2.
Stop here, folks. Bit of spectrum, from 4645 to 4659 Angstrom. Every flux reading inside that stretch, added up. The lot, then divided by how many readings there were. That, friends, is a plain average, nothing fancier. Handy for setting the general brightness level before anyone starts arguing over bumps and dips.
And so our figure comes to 0.741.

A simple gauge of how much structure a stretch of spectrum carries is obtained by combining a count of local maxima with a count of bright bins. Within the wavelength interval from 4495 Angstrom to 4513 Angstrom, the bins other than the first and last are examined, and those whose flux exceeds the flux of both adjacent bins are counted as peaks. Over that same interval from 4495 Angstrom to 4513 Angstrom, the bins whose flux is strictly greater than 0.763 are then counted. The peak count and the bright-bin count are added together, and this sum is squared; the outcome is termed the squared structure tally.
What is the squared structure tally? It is 25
